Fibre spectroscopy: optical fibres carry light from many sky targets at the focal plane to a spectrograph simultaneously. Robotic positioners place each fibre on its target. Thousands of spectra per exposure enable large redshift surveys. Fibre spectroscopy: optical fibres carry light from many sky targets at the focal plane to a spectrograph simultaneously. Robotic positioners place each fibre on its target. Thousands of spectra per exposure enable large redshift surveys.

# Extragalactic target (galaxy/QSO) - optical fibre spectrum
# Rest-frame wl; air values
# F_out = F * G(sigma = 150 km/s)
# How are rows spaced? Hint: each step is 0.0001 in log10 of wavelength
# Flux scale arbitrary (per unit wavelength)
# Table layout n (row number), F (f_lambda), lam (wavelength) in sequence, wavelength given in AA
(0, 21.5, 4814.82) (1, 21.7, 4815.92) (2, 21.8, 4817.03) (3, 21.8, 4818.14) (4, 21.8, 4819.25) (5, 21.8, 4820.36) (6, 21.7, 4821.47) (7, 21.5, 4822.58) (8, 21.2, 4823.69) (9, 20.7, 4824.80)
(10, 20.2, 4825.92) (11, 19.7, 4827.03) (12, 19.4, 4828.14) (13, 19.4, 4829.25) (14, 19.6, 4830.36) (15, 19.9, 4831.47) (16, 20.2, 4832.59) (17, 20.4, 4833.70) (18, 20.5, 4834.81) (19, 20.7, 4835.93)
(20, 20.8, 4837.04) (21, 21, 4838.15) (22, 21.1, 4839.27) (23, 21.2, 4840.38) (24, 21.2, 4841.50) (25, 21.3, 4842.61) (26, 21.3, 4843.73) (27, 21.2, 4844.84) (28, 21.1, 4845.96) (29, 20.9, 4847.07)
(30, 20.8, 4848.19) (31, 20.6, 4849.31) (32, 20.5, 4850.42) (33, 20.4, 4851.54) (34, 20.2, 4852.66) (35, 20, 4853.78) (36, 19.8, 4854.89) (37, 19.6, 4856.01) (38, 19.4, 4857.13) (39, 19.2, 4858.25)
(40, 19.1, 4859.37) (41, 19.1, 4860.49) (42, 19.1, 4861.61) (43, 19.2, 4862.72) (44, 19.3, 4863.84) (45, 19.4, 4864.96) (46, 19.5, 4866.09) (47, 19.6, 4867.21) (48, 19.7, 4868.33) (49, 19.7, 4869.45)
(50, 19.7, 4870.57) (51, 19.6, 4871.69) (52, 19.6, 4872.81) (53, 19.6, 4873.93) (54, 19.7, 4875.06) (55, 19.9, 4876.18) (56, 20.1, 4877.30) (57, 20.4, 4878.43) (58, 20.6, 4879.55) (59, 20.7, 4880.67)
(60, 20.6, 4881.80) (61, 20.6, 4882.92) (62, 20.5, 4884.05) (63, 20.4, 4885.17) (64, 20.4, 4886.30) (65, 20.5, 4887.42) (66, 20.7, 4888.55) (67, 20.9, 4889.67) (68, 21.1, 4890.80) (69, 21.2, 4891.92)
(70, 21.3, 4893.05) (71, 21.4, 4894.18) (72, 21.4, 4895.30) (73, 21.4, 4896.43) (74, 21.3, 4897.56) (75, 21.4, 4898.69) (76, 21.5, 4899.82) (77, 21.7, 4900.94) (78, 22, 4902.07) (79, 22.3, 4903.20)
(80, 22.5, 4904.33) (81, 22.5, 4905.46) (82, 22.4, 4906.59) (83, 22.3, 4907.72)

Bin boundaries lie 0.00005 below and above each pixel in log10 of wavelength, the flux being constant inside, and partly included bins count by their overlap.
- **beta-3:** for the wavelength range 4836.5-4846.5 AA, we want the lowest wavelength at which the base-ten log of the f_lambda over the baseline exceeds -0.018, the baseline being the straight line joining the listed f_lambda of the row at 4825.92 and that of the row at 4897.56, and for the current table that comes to 4837.04 AA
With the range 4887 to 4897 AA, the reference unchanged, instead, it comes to 4887.42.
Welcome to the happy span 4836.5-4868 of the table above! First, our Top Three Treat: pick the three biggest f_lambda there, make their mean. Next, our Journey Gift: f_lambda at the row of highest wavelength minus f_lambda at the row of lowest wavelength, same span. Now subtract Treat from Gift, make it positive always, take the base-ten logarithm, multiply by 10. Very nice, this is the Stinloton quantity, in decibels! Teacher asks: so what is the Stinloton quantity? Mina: 13.5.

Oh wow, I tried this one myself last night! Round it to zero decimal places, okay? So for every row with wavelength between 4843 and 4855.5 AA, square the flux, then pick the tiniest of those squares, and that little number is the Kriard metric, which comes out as 392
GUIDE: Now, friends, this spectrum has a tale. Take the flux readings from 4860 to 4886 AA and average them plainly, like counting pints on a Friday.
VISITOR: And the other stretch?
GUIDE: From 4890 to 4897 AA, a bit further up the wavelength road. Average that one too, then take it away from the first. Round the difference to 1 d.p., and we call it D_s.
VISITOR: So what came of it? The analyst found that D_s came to -1.4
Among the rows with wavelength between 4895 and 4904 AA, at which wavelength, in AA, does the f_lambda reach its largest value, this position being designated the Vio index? 4903.20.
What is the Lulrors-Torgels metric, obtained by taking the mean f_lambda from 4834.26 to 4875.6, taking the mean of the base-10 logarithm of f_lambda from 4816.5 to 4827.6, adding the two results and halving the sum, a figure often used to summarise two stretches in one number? 10.7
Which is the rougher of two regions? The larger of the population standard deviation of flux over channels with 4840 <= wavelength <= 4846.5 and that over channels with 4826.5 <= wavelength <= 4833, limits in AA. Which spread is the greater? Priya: 0.28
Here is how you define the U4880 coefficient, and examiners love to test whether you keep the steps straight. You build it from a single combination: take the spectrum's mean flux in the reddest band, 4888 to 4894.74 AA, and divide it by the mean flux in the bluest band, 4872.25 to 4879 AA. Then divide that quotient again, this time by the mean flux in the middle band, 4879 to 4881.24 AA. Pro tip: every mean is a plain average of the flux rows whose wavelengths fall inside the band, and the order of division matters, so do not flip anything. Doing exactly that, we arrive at 0.051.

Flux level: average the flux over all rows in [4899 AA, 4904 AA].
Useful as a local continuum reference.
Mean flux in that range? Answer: 21.9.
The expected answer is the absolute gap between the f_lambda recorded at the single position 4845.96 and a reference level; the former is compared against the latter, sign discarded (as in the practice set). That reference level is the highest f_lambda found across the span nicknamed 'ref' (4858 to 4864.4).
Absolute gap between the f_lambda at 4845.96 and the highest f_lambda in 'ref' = 1.8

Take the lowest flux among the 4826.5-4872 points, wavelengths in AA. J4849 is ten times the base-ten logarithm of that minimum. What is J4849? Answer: 12.8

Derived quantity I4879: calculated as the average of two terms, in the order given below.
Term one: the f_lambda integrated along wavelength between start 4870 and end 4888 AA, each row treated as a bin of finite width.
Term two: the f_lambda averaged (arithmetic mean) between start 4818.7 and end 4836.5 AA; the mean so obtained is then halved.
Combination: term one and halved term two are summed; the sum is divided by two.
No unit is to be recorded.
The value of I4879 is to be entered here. 187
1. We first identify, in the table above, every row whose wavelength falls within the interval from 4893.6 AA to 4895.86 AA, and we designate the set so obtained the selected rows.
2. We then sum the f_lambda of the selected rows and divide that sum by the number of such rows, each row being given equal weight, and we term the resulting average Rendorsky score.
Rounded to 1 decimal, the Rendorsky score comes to 21.4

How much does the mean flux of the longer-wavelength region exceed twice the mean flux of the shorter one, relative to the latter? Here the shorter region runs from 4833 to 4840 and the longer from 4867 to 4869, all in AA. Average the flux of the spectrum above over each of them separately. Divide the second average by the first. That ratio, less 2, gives -1.05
